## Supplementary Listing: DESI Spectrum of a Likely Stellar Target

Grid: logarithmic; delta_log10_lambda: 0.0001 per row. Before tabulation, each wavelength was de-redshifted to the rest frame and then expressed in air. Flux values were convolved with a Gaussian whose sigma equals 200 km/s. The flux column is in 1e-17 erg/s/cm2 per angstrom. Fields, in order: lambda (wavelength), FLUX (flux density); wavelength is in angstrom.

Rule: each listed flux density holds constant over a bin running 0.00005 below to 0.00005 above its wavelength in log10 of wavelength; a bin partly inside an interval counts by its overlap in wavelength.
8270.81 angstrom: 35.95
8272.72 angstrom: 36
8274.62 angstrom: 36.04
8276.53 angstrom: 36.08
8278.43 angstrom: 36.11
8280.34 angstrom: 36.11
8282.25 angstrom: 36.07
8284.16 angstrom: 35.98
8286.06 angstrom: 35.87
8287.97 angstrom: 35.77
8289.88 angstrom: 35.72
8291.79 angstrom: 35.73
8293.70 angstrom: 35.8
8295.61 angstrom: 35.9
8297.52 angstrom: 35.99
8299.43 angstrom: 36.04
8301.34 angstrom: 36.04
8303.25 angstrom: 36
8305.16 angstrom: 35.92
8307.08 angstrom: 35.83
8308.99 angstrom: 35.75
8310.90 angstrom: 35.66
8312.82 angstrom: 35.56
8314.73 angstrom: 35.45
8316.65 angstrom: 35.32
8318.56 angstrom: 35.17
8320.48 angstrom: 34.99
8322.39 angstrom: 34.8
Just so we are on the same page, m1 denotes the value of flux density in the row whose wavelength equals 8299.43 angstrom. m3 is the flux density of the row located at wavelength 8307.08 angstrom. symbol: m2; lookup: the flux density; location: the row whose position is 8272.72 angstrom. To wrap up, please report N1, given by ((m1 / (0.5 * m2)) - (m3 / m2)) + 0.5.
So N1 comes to 1.51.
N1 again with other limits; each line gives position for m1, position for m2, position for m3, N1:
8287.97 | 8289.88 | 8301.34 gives 1.49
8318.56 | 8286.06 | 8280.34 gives 1.45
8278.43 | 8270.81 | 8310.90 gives 1.52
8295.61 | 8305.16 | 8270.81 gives 1.50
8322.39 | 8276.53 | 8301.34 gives 1.43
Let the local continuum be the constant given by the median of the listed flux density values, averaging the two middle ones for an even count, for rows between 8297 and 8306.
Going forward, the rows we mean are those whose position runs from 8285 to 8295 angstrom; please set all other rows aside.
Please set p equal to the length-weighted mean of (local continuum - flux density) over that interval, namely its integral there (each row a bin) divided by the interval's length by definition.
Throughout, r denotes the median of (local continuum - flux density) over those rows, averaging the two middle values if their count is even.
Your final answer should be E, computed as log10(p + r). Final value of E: -0.4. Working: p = 0.2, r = 0.23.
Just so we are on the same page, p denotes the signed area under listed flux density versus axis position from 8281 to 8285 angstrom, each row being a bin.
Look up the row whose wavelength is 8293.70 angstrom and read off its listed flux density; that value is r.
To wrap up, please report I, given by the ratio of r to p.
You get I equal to 0.249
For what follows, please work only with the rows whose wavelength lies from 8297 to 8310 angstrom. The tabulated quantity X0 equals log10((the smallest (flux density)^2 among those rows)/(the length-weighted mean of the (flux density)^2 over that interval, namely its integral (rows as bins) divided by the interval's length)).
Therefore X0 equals -0.0047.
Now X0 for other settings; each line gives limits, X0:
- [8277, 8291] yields -0.0056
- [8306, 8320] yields -0.0084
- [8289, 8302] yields -0.0041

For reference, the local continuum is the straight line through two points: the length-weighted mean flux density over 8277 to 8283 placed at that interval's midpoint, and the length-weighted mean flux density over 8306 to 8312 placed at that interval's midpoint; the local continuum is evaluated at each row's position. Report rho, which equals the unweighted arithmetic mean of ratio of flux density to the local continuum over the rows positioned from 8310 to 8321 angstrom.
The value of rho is 0.993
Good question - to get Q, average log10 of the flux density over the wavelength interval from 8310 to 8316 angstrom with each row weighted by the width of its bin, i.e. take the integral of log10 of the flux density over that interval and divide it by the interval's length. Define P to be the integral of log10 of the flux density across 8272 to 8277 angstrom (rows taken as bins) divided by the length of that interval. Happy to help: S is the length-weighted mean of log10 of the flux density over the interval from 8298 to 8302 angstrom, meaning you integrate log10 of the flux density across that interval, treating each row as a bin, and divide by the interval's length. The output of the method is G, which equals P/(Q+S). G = 0.5012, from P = 1.56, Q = 1.55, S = 1.56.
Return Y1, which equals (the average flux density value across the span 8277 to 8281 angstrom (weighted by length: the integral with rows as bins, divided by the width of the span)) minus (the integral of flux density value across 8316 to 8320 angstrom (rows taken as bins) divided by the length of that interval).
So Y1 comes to 0.9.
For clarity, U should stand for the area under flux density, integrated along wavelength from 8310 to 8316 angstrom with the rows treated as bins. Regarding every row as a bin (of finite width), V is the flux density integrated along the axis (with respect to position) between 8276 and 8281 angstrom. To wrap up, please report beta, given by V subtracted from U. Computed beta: 32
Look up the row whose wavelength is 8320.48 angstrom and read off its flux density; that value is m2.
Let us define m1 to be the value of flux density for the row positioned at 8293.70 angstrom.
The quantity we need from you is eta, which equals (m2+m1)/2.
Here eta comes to 35.4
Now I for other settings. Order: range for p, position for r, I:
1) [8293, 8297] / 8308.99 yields 0.249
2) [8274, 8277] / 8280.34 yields 0.334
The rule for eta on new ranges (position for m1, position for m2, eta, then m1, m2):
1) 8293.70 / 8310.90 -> 35.7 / 35.8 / 35.66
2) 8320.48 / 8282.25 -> 35.5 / 34.99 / 36.07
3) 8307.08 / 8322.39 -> 35.3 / 35.83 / 34.8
